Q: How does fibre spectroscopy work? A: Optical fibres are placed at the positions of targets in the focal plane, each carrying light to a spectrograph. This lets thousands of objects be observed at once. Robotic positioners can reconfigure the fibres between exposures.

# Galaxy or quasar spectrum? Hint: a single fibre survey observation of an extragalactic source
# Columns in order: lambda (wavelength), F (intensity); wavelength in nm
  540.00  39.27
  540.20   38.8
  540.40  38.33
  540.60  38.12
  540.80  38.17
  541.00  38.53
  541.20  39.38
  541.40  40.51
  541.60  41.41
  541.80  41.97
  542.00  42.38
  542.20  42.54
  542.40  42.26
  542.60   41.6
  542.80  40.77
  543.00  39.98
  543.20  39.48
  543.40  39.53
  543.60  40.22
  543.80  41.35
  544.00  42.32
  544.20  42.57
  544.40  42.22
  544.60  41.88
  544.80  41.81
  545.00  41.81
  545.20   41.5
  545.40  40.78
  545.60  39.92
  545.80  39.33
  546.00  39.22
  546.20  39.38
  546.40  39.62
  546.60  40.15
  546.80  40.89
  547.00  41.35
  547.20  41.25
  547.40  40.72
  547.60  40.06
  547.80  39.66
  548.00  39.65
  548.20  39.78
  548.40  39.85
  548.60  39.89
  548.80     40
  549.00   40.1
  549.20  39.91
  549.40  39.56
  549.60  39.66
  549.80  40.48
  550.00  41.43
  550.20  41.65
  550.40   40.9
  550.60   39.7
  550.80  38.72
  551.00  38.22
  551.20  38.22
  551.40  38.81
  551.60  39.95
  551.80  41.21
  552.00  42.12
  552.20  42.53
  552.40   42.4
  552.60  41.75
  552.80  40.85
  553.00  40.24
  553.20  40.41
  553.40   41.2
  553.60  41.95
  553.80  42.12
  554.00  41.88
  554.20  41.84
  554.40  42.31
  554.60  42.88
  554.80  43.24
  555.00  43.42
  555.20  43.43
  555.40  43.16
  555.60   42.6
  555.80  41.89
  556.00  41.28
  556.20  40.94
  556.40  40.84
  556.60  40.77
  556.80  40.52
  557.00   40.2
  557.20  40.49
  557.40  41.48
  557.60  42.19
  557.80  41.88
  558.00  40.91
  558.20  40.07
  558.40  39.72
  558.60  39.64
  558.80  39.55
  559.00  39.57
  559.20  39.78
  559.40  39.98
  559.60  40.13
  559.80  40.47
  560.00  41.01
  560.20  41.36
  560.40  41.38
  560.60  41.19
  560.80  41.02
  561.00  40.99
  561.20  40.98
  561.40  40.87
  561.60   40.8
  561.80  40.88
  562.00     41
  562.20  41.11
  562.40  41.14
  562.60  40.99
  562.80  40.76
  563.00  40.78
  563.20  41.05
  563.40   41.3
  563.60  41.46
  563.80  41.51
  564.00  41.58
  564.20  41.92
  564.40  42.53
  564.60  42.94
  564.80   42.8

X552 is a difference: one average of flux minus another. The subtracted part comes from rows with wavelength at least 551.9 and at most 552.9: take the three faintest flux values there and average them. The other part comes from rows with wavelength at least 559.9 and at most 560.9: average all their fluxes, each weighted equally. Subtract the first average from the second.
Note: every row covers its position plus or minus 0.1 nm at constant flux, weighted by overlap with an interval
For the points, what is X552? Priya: -0.38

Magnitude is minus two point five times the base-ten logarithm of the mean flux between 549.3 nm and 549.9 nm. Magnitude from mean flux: -4.00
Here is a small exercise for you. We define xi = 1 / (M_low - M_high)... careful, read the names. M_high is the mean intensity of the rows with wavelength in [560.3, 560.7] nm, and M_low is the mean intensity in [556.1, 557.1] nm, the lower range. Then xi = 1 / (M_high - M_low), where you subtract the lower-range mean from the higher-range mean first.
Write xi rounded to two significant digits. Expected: 1.6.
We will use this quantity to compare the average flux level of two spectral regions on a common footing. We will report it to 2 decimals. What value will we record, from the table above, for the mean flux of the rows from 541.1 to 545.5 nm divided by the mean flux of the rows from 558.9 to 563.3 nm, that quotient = 1.01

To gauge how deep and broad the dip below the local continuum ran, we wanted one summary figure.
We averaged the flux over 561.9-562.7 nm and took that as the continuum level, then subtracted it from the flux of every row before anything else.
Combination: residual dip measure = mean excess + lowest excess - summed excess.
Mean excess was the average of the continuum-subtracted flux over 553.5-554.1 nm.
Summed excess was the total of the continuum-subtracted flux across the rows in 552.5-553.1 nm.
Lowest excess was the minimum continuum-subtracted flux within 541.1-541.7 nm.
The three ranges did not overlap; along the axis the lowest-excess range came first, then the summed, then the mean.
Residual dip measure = 0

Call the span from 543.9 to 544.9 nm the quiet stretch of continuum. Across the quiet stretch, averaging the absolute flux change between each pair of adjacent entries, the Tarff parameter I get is 0.25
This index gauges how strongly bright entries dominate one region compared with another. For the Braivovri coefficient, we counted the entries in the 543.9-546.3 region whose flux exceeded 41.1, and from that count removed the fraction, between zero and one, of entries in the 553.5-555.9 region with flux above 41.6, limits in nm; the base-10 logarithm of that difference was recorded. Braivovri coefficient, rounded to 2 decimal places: 0.78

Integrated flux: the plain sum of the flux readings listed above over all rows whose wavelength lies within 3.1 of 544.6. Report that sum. 1270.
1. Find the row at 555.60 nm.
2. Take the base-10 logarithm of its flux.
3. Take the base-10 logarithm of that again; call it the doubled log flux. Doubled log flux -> 0.212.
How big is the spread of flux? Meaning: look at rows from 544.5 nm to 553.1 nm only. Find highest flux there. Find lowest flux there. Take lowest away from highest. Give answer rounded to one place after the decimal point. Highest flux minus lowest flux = 4.3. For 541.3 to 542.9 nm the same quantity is 2.0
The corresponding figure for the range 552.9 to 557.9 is 3.2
